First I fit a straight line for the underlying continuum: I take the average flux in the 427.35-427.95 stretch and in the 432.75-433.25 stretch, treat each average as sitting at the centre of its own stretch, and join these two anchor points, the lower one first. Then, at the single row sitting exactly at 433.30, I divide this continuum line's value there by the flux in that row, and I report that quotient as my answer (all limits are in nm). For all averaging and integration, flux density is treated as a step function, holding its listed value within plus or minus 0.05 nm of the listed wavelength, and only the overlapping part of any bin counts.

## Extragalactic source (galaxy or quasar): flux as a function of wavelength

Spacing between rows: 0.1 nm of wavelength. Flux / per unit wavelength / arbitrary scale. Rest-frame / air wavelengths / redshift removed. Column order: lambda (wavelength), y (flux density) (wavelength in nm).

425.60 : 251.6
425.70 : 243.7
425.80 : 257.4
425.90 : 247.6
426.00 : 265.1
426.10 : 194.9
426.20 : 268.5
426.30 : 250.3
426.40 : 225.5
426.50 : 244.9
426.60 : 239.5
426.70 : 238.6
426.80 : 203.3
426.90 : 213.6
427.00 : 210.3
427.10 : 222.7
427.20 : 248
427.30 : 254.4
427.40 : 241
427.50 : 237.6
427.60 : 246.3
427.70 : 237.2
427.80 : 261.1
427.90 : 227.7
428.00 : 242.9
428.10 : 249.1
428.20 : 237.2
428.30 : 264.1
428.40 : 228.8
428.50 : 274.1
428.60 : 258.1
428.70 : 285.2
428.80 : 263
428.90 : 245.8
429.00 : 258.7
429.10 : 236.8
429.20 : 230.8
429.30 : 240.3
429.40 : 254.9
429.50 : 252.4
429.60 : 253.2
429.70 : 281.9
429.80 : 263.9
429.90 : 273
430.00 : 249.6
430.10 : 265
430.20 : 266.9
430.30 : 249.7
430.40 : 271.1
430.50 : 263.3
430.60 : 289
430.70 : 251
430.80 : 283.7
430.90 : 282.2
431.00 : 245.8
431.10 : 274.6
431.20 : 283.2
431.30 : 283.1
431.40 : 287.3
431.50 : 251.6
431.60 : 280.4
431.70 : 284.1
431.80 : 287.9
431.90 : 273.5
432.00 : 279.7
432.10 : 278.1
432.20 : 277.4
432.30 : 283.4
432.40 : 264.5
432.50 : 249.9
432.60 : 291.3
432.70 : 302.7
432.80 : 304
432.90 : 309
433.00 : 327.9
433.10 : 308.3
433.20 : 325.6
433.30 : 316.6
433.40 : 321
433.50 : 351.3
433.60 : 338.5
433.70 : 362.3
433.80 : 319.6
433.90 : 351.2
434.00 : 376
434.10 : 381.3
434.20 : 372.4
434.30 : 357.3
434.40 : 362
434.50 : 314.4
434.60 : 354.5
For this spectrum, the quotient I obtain 1.01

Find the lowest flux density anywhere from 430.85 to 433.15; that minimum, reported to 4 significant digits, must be 245.8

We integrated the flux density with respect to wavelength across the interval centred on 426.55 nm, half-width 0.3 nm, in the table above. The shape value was 140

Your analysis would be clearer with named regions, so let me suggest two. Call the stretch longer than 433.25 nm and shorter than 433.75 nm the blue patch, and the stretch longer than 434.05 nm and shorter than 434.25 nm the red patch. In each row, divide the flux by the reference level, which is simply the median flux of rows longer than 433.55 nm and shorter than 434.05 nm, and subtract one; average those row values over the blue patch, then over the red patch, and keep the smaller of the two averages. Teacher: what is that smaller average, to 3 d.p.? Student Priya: -0.038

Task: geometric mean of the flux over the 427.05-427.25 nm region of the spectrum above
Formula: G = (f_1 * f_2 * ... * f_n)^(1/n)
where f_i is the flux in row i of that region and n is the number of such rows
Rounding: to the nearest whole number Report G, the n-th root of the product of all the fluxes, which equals 235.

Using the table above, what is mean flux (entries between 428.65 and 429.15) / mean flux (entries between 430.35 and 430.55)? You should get 0.97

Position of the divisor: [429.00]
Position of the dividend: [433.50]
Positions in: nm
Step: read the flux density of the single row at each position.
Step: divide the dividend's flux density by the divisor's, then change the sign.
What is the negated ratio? -1.36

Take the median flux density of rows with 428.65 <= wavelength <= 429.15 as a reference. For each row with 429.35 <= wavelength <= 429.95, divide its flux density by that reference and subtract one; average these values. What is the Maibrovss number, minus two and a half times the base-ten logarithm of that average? 4.4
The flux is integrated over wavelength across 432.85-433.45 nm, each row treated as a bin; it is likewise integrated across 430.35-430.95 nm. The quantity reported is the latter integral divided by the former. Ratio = 0.86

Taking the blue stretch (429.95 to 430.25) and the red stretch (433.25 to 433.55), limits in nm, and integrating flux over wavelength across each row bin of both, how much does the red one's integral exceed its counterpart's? 21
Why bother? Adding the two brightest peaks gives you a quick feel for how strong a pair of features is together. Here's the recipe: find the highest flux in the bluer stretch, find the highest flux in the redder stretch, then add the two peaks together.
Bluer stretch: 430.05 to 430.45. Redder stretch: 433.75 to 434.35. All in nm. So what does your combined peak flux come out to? 652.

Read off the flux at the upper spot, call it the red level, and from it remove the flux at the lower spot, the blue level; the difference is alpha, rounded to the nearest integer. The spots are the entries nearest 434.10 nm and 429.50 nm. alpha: 129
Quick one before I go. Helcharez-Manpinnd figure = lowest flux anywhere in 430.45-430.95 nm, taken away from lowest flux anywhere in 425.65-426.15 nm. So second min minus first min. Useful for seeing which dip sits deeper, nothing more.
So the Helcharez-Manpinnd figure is -56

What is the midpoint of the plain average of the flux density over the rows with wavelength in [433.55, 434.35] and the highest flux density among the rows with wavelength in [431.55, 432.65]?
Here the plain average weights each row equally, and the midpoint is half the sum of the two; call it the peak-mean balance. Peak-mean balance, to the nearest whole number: 324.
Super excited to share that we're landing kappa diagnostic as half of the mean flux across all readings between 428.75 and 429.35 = 123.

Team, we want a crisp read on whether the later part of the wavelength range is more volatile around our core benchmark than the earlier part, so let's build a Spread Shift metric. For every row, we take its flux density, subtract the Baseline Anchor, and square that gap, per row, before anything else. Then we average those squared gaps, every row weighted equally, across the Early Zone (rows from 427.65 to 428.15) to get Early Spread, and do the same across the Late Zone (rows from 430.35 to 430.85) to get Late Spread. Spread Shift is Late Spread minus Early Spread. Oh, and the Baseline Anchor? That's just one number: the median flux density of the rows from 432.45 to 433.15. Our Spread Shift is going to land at -2537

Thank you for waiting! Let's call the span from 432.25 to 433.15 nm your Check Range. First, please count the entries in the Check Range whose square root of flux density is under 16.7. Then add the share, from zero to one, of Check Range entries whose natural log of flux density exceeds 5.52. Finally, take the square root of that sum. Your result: 1.7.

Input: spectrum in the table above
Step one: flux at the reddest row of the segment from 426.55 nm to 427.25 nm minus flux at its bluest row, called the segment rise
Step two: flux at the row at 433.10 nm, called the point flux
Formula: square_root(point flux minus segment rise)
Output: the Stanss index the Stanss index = 17.3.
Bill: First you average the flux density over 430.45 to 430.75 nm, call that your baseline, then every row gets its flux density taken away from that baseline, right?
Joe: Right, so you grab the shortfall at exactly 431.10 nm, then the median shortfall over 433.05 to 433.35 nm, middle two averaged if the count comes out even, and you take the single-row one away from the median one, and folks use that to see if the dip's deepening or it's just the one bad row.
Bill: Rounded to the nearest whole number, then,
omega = -42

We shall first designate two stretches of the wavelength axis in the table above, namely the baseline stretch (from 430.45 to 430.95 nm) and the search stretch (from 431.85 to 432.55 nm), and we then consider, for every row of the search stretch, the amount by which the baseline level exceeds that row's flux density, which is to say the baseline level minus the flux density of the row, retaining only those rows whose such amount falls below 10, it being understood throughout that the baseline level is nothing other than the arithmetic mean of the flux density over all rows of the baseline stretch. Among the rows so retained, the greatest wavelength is 432.40 nm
